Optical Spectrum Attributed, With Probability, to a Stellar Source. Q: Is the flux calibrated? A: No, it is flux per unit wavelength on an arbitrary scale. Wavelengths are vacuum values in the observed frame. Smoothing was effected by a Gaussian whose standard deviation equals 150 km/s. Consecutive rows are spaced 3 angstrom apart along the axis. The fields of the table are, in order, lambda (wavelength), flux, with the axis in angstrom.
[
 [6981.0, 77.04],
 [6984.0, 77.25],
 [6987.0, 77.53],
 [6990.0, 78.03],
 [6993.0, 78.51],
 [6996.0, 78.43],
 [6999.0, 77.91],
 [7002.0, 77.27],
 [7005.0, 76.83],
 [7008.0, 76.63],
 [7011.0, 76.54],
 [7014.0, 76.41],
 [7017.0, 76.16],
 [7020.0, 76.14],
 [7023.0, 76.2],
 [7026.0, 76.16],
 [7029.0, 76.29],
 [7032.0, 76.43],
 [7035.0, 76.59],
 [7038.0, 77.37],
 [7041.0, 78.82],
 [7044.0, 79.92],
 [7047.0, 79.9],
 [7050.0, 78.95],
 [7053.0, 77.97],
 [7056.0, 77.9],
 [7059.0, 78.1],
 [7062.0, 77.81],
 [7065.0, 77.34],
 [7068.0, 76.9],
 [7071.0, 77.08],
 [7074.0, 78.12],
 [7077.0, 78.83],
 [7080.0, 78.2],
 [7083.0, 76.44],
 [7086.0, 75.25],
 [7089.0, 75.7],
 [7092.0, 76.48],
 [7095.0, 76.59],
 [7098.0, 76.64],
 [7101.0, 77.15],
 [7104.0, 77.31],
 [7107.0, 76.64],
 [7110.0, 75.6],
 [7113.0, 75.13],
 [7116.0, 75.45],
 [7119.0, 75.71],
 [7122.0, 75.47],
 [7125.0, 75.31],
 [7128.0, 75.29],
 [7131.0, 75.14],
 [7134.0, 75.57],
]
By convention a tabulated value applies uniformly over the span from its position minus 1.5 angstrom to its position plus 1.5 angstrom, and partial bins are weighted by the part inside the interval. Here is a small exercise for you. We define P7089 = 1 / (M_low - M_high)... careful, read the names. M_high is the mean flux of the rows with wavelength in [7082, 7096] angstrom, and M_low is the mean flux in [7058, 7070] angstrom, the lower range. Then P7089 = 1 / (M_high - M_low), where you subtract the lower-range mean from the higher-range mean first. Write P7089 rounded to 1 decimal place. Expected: -0.7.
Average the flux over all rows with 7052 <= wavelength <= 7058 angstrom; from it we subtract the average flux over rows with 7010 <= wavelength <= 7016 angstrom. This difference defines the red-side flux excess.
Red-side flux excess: 1.5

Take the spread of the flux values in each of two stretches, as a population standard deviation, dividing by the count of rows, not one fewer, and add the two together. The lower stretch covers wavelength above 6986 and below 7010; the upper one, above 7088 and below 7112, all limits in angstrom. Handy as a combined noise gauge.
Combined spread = 1.2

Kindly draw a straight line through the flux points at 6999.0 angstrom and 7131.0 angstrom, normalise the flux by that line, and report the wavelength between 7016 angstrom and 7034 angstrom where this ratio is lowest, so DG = 7017.0 angstrom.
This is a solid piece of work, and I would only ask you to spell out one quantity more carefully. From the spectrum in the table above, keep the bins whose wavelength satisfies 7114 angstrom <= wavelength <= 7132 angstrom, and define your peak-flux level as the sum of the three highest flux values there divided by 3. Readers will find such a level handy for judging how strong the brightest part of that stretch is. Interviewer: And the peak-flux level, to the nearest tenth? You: 75.5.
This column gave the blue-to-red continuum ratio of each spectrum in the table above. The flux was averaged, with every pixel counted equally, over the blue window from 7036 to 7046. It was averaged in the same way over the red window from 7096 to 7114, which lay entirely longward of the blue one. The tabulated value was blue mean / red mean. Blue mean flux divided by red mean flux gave 1.03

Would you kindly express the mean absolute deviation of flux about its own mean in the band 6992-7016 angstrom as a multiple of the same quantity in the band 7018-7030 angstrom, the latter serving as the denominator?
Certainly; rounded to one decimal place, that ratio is 15.3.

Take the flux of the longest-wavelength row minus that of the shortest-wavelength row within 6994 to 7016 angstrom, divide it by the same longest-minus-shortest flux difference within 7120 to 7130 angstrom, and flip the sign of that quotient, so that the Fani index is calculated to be -11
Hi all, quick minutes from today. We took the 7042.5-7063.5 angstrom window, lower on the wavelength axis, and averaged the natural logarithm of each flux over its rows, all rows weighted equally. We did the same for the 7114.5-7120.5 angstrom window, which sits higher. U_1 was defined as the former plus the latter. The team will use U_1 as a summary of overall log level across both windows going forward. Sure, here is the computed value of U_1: 8.69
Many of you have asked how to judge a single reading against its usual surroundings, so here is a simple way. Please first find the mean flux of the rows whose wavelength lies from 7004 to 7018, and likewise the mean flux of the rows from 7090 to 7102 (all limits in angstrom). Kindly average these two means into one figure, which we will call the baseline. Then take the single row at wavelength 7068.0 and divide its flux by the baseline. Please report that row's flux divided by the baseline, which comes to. 1.00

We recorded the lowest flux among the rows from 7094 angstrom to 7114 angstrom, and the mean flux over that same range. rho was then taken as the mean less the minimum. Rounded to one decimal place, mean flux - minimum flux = 1.3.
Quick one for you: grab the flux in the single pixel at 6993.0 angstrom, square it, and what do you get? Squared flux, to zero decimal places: 6164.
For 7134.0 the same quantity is 5711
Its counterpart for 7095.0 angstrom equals 5866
